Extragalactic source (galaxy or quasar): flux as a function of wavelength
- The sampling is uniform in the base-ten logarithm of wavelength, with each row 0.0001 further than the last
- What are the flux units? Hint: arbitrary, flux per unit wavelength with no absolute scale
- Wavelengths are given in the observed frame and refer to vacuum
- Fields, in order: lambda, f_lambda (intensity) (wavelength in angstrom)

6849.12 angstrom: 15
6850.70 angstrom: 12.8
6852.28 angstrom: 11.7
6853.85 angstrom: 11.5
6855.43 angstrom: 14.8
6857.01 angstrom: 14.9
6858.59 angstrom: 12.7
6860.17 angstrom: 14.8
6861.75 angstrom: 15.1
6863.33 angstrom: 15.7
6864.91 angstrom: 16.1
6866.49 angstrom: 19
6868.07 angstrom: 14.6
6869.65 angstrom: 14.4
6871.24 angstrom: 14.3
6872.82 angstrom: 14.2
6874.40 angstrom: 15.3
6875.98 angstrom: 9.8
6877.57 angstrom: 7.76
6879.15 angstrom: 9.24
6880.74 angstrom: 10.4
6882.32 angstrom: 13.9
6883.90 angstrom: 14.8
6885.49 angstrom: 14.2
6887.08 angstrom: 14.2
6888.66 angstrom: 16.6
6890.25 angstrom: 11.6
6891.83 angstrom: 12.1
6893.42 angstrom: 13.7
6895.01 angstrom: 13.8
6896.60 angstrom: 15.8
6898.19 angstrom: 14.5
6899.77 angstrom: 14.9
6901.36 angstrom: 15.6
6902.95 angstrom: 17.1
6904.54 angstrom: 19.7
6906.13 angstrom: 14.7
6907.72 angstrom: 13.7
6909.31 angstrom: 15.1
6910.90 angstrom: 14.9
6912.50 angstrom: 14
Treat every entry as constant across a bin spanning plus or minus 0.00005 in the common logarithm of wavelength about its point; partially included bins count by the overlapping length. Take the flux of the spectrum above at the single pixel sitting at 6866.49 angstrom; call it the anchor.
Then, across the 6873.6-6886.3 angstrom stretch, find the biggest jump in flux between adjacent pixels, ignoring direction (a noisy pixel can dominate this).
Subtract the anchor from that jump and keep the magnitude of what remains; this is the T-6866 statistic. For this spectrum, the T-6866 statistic 13.5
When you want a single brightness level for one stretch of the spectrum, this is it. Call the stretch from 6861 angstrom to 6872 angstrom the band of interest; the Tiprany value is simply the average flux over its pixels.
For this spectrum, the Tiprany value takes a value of 15.6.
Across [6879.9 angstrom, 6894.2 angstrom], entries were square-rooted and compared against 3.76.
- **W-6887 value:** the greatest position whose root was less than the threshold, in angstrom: 6893.42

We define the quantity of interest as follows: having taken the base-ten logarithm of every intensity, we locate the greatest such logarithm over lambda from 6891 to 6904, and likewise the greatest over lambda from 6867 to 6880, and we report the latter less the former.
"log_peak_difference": -0.048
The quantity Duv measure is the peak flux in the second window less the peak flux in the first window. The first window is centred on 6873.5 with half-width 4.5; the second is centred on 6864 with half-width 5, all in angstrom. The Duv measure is 3.7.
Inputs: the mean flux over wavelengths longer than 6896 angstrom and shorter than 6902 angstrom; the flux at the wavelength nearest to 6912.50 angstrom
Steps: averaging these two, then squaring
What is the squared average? 213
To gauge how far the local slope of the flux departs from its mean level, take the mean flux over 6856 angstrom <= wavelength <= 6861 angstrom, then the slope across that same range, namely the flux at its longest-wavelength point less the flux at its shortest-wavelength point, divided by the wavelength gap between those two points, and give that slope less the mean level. -14.2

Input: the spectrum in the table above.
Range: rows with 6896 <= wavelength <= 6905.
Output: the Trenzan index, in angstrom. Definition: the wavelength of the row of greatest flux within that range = 6904.54 angstrom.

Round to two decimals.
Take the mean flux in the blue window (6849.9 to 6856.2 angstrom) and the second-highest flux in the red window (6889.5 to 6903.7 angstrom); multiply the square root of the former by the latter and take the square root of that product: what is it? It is 7.50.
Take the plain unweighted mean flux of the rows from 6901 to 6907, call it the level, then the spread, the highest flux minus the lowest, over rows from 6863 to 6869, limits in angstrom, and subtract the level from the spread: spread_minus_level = -12.4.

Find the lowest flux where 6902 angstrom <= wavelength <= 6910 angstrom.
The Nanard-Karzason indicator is 13.7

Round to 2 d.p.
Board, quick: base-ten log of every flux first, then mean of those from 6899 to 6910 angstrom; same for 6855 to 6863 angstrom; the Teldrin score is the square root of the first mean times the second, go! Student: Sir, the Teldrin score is 1.18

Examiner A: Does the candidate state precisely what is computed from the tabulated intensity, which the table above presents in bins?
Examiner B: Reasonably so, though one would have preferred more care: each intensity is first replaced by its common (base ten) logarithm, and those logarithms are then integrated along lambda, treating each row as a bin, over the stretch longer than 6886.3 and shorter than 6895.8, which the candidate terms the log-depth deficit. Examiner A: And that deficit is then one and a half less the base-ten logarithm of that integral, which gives 0.47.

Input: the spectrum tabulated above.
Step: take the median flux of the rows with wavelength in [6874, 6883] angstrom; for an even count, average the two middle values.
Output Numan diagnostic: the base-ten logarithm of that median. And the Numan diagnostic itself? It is 1.00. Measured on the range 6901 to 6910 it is 1.19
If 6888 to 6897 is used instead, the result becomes 1.14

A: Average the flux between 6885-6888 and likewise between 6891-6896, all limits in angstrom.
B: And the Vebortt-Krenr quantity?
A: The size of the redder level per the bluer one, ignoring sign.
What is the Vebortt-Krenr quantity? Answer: 0.93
